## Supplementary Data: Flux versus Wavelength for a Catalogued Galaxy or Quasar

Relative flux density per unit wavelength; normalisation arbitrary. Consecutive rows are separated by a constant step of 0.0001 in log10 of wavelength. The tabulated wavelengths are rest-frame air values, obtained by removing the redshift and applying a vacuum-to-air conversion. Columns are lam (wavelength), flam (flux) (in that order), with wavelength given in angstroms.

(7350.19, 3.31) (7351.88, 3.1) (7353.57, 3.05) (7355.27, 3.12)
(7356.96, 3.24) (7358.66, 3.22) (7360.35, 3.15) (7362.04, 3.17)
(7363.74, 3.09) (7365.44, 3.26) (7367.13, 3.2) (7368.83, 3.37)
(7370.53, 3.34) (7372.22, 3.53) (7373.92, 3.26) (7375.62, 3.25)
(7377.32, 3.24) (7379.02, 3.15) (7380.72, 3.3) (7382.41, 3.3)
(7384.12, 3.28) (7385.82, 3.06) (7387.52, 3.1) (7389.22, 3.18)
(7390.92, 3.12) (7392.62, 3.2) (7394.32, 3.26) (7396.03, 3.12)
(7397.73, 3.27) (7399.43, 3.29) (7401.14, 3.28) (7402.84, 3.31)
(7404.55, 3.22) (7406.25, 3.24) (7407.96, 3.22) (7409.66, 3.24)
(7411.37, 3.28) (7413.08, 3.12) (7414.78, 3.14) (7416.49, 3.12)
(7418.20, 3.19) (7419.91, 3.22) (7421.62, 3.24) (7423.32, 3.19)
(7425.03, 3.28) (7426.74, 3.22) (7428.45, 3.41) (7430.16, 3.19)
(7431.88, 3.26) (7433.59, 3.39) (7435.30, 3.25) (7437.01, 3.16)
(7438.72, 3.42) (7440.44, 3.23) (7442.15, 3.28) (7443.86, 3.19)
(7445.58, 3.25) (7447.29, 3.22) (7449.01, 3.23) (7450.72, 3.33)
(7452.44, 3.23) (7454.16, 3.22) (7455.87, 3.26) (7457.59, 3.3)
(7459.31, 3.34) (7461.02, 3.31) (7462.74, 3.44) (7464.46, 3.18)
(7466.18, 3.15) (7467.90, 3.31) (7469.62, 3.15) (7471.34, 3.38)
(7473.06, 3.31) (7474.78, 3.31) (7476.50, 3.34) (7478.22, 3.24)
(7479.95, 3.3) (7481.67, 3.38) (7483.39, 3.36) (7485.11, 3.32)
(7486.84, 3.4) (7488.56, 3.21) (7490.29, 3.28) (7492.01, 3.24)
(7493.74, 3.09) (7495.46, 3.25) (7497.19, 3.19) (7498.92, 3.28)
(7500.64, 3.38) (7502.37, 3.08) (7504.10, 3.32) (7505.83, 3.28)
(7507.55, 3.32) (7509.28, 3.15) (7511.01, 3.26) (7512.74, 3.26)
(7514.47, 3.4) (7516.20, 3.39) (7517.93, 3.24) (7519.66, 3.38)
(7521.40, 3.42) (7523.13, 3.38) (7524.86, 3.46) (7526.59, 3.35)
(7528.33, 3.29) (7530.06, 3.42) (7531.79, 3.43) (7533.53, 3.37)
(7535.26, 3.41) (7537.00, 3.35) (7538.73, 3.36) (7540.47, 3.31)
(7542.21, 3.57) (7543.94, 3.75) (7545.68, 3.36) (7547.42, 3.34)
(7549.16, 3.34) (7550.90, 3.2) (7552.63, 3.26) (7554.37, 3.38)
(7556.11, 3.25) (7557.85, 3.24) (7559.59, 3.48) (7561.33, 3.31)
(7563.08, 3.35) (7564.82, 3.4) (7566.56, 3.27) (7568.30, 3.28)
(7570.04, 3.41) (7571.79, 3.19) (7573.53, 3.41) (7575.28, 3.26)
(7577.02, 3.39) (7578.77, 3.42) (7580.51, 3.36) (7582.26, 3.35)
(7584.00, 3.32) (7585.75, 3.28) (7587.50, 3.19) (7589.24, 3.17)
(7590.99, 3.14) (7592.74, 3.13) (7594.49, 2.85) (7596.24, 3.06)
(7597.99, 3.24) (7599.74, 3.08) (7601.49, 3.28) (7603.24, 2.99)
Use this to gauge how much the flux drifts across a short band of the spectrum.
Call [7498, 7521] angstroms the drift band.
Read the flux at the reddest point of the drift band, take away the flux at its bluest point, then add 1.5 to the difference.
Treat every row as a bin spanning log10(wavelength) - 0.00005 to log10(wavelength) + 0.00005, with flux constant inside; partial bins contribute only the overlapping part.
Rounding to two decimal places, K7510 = 1.60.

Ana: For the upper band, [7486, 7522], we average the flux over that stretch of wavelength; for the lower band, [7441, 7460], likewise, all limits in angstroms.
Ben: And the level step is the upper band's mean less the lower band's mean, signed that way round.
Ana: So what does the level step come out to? 0.018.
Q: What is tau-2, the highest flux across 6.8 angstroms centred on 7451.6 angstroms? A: 3.33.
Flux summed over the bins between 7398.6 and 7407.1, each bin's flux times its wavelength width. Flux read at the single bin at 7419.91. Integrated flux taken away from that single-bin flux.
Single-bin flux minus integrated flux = -24.6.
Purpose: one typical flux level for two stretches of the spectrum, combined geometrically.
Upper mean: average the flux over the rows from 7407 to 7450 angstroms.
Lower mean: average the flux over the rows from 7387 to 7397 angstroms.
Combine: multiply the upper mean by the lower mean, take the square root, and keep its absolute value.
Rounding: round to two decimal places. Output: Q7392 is 3.20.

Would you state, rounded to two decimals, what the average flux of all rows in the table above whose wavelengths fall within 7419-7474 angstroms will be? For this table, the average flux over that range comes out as 3.27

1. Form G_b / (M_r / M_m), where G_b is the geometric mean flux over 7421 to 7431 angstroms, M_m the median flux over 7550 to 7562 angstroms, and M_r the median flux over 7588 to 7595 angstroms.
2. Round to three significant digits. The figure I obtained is 3.38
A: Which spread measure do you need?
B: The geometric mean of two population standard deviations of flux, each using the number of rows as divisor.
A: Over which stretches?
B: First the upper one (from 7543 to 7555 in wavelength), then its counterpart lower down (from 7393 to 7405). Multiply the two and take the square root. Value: 0.098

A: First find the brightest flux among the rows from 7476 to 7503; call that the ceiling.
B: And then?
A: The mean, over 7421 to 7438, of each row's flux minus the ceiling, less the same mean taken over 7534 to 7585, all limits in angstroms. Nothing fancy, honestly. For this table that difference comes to -0.10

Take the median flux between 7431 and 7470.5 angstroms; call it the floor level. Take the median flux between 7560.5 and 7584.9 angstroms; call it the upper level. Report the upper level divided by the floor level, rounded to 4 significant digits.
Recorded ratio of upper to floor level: 1.031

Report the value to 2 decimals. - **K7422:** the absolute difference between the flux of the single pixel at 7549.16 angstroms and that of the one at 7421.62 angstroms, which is 0.10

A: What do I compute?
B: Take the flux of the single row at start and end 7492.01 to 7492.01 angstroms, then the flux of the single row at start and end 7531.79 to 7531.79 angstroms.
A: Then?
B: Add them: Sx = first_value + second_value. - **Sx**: 6.67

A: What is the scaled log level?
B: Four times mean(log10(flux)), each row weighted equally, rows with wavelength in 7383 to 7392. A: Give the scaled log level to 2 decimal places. 1.99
